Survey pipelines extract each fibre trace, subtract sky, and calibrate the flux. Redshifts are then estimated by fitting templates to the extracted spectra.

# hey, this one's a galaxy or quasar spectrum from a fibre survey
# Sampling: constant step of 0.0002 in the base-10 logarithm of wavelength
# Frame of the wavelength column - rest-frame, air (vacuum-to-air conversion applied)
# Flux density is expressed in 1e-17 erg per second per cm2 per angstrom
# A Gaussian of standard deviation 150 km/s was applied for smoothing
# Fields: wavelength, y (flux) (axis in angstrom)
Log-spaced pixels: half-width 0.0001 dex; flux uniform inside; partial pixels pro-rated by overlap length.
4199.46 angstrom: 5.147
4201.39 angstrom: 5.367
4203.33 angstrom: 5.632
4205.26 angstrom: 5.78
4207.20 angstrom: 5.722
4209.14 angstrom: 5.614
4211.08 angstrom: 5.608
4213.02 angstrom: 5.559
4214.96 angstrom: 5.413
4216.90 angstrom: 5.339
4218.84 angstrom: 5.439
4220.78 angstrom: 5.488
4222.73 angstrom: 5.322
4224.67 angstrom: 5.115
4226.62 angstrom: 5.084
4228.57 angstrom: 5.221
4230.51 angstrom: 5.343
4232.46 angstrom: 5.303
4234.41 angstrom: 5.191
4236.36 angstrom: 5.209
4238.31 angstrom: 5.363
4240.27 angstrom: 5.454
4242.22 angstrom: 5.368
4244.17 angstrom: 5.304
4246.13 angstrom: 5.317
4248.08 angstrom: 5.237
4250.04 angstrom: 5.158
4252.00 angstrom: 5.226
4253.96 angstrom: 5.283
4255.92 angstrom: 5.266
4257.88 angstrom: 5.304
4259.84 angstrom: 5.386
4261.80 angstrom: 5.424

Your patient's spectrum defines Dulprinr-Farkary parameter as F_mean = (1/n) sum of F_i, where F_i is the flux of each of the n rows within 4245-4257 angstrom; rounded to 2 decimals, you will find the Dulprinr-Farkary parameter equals 5.25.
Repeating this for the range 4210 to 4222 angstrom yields 5.47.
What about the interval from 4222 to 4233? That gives 5.23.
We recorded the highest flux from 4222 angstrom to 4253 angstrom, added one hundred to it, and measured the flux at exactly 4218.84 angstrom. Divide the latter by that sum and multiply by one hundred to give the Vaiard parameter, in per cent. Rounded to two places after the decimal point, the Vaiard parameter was 5.16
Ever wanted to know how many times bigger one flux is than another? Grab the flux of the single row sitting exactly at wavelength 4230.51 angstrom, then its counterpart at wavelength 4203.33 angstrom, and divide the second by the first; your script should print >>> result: 1.05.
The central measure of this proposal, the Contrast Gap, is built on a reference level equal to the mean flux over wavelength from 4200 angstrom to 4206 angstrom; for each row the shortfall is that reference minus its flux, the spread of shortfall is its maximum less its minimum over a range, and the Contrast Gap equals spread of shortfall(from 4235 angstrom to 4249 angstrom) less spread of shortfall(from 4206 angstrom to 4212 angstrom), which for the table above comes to 0.13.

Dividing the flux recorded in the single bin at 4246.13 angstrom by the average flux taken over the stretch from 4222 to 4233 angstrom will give 1.02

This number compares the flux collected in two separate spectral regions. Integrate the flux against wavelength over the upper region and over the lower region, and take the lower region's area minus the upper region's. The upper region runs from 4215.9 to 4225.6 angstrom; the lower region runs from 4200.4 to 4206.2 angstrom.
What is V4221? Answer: -19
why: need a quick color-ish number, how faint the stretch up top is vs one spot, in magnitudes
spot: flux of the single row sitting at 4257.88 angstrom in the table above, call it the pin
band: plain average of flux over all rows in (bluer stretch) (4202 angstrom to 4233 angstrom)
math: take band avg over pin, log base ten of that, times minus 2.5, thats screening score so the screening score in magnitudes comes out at -0.027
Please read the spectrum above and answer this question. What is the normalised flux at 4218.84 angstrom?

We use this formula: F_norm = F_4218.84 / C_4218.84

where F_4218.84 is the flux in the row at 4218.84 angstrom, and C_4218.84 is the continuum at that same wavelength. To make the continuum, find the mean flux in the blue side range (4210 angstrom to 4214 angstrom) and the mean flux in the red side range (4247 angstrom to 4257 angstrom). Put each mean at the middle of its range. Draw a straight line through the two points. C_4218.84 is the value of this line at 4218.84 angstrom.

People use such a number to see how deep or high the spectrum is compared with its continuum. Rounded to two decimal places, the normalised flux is 0.98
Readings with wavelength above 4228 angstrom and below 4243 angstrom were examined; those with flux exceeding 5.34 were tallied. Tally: 4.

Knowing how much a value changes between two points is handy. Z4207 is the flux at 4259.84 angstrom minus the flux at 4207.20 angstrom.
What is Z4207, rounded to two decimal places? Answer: -0.34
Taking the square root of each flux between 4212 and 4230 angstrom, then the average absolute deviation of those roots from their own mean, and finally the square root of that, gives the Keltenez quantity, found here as 0.168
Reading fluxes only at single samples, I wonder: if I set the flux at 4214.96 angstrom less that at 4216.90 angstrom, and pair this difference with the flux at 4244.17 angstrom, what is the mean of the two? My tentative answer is 2.69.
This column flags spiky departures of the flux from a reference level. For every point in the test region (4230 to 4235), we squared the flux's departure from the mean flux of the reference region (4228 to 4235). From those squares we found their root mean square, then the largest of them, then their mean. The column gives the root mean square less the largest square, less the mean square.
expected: -0.01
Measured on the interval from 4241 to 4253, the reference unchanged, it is -0.01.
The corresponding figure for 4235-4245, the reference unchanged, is -0.03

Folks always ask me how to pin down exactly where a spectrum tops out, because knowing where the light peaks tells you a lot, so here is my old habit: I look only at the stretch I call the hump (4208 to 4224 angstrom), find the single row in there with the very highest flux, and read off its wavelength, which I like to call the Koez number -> 4209.14 angstrom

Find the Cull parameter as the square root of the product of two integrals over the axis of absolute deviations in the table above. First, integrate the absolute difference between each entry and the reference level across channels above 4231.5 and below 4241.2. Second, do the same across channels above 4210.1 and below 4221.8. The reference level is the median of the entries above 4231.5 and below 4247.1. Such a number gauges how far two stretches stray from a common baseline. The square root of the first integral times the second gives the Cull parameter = 1.3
